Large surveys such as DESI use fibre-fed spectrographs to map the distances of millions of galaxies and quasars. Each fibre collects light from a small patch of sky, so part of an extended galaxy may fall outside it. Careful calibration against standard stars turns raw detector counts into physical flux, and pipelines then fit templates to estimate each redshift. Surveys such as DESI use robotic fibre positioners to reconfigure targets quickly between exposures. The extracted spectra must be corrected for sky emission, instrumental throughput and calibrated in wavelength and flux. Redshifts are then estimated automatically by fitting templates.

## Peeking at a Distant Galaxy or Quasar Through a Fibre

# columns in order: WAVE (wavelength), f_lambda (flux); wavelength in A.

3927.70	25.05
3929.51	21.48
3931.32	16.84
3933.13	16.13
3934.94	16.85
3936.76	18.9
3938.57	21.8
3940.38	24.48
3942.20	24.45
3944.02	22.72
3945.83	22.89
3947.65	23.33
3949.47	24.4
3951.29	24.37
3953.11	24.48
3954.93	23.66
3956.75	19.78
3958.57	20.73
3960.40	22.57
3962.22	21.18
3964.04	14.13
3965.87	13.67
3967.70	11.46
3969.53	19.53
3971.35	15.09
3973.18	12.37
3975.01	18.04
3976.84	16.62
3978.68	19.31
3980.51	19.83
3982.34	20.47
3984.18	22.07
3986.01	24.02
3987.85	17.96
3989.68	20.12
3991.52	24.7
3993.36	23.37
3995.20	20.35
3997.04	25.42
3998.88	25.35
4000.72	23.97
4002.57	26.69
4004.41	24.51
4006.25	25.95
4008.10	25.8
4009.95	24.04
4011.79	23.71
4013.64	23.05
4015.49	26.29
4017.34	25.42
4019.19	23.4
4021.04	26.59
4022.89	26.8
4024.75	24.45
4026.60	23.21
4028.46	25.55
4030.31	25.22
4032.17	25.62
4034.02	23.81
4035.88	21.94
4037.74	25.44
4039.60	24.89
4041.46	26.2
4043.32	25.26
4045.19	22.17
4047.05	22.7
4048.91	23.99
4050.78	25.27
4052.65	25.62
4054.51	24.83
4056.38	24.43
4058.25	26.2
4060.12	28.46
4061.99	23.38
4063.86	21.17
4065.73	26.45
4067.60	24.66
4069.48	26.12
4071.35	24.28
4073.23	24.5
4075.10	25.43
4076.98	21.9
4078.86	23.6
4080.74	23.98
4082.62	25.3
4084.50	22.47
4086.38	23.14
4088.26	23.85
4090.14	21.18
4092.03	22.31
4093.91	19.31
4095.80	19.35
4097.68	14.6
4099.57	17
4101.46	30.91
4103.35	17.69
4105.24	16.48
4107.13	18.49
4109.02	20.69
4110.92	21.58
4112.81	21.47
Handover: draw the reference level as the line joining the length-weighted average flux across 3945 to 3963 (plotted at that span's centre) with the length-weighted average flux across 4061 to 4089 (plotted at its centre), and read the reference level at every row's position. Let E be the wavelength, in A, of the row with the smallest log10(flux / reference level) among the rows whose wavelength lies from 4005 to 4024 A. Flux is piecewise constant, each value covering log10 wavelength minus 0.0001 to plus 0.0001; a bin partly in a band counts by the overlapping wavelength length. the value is 4013.64 A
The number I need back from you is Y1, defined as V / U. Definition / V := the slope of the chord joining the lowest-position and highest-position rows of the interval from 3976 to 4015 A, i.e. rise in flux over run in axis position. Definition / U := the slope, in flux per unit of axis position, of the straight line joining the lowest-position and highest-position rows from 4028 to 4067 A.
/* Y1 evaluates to 7.2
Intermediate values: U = 0.02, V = 0.17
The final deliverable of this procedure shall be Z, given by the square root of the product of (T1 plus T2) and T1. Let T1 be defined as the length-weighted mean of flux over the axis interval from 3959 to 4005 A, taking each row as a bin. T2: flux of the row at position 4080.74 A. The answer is 30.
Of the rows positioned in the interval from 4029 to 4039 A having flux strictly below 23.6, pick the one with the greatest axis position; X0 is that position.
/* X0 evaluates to 4035.88 A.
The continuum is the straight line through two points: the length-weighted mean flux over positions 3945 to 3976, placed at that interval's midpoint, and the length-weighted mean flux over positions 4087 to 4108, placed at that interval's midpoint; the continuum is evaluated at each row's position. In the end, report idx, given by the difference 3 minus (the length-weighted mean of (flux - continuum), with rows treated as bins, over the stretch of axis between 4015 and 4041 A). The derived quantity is -2.1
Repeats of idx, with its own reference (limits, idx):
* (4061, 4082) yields -1.1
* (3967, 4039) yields 0.1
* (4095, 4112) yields 3.5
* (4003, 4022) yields -2.2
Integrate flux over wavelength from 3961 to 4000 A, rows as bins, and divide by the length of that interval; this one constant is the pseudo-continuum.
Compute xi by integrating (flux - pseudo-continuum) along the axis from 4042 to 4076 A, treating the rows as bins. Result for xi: 183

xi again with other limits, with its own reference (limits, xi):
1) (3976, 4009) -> 107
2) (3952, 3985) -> -24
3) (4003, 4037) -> 184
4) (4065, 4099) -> 118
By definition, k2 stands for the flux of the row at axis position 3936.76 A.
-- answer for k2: 18.9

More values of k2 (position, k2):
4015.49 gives 26.29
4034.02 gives 23.81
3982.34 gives 20.47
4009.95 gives 24.04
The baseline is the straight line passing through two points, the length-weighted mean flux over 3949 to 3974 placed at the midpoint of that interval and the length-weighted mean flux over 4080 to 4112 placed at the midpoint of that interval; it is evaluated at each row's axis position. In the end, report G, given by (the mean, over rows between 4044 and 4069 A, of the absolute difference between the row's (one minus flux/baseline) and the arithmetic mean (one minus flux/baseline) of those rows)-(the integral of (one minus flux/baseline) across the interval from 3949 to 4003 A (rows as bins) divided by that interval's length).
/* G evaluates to 0.132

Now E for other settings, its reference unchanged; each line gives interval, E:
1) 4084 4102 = 4097.68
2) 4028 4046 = 4035.88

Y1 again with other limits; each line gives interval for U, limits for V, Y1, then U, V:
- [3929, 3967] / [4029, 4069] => 0.1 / -0.21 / -0.02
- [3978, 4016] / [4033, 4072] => 0.1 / 0.19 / 0.01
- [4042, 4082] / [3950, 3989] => 5.1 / -0.03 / -0.18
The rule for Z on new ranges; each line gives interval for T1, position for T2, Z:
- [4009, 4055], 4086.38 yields 34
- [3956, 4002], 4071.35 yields 29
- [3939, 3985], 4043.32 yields 30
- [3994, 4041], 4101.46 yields 37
